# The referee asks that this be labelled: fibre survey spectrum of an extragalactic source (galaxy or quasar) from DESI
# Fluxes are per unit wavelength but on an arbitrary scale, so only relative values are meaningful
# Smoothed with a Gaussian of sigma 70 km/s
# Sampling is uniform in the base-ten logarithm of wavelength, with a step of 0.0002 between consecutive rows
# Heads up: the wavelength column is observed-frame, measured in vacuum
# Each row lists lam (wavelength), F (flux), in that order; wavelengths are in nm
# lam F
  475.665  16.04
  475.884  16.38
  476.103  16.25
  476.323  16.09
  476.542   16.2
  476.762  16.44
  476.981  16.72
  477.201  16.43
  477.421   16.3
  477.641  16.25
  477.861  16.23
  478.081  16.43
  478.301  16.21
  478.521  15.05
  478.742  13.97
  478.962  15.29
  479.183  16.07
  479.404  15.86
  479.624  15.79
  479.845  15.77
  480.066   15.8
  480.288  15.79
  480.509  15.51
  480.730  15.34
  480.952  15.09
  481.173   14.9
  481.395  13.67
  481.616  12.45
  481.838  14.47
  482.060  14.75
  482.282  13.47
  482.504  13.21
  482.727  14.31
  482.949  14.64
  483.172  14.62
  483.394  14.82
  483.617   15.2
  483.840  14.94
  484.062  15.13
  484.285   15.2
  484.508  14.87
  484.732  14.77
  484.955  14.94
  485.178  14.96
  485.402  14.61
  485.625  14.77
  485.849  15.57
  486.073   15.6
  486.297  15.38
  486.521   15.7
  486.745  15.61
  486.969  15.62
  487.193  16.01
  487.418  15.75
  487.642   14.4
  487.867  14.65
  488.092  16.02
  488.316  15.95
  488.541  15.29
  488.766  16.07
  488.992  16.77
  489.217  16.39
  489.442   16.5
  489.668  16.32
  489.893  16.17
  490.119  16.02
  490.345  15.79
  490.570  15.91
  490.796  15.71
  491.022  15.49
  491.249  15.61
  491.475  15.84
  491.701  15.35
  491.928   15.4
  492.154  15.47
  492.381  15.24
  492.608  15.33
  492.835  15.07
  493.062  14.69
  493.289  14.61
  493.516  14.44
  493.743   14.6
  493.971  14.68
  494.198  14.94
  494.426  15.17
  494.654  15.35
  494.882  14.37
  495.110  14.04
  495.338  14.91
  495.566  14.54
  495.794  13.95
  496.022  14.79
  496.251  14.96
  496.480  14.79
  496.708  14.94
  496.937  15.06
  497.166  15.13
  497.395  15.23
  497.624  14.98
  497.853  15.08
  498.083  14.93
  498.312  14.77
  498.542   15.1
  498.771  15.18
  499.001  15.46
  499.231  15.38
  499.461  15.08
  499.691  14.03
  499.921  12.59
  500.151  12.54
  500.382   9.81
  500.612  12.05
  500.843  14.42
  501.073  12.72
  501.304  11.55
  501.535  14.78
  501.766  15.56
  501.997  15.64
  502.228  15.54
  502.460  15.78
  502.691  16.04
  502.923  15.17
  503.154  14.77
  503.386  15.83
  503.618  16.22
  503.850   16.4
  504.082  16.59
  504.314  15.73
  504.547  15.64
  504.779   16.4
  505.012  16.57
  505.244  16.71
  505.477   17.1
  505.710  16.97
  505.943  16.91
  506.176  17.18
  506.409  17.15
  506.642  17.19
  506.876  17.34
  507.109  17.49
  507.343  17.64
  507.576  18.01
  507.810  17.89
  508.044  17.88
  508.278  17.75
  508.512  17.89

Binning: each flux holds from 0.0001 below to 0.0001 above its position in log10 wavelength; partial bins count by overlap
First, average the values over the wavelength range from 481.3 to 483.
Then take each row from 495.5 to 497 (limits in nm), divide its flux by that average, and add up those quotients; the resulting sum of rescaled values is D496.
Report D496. 7.4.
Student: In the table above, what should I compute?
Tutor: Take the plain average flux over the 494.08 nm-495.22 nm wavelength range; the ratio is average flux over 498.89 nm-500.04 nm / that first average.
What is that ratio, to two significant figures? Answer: 0.98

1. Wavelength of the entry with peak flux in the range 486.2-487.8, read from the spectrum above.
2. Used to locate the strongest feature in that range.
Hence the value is 487.193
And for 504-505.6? 505.477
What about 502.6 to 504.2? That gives 504.082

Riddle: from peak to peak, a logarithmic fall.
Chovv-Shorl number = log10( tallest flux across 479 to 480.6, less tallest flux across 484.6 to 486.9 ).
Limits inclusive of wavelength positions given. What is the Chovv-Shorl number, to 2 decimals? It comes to -0.43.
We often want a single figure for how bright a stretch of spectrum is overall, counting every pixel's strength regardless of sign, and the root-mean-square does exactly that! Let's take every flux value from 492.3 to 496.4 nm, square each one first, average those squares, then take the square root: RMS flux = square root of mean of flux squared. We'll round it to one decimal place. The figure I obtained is 14.8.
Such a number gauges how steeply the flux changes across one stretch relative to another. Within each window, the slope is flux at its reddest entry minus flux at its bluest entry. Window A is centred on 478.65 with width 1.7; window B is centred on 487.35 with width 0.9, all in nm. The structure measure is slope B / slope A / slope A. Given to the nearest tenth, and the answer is -8.9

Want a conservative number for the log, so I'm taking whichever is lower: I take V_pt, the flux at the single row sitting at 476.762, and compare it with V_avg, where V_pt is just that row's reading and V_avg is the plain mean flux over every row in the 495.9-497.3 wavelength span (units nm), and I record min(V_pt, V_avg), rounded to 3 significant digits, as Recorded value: 14.9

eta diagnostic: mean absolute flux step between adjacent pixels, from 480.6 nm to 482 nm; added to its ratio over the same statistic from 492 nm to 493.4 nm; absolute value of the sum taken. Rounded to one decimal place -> 5.7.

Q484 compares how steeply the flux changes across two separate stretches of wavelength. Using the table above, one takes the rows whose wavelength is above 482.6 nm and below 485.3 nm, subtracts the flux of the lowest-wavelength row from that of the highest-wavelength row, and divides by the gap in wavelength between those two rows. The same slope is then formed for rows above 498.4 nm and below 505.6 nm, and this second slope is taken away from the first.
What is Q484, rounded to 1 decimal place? 0.0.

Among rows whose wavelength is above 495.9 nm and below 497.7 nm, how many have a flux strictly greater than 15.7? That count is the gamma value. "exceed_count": 0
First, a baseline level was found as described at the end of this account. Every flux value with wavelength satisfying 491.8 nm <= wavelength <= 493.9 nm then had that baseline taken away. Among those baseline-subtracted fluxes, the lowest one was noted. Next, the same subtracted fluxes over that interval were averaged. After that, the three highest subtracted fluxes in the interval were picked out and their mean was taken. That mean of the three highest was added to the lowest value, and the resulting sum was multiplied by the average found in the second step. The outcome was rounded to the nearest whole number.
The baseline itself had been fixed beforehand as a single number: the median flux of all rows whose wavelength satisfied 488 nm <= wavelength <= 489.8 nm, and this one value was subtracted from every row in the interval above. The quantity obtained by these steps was 3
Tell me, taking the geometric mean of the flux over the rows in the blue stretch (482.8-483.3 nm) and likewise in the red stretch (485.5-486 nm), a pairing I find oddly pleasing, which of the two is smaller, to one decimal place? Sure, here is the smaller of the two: 14.6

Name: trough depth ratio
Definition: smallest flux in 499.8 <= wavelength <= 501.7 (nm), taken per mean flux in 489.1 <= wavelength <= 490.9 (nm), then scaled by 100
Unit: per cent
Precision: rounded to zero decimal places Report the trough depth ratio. 61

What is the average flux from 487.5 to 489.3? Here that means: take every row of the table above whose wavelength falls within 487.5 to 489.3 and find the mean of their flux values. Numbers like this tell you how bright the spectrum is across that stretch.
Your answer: 15.7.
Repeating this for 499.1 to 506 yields 15.0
